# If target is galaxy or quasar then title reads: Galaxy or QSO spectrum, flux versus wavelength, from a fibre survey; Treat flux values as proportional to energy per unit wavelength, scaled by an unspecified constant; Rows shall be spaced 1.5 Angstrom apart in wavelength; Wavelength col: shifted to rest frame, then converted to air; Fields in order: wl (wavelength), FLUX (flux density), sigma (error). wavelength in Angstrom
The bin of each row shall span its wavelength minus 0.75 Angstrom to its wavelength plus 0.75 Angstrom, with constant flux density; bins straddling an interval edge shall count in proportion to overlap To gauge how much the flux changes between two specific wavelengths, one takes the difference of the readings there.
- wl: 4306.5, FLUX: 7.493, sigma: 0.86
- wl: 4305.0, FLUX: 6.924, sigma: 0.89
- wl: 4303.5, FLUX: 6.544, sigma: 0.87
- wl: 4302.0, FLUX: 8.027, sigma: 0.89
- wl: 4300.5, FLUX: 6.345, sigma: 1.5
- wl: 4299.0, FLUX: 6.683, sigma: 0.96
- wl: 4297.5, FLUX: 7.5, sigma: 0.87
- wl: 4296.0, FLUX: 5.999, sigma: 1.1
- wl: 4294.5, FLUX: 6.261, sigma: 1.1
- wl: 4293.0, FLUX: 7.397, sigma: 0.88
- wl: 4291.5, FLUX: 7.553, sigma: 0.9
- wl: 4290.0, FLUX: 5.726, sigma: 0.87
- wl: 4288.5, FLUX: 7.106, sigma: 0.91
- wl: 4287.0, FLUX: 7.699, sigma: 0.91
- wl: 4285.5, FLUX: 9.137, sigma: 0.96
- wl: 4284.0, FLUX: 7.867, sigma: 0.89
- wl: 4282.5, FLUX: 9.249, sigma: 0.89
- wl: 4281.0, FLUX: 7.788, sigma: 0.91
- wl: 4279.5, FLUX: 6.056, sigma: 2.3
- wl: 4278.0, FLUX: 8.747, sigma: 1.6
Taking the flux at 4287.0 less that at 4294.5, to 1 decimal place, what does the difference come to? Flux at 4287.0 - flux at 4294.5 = 1.4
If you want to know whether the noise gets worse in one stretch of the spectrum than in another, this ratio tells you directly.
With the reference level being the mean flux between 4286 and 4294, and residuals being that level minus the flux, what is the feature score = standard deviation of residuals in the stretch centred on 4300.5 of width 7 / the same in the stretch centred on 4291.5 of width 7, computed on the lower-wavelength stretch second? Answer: 0.91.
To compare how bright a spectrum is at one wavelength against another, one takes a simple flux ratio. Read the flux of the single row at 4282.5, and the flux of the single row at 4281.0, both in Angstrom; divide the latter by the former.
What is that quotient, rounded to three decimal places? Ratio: 0.842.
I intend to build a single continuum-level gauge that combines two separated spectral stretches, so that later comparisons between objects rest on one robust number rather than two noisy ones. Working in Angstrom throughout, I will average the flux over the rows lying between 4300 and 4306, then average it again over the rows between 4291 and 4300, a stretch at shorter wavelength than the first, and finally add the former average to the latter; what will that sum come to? 13.9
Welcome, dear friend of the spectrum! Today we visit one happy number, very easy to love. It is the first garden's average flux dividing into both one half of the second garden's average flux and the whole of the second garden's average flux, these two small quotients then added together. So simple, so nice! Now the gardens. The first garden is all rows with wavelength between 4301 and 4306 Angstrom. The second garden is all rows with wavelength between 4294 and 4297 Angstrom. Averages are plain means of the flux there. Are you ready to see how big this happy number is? 1.3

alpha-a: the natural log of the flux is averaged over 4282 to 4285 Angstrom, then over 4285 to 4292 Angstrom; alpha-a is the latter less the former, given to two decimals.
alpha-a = -0.15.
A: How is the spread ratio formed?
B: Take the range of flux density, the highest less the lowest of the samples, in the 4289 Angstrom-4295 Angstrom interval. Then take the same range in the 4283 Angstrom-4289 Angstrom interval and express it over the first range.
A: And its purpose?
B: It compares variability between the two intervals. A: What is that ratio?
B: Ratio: 1.1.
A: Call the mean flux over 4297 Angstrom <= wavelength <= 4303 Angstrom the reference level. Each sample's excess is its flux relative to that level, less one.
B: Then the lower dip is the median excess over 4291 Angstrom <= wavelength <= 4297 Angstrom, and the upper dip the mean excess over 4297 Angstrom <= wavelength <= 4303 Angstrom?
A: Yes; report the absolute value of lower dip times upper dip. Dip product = 0.000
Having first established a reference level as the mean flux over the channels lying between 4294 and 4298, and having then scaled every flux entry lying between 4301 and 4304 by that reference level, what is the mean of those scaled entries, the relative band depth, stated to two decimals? 1.11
